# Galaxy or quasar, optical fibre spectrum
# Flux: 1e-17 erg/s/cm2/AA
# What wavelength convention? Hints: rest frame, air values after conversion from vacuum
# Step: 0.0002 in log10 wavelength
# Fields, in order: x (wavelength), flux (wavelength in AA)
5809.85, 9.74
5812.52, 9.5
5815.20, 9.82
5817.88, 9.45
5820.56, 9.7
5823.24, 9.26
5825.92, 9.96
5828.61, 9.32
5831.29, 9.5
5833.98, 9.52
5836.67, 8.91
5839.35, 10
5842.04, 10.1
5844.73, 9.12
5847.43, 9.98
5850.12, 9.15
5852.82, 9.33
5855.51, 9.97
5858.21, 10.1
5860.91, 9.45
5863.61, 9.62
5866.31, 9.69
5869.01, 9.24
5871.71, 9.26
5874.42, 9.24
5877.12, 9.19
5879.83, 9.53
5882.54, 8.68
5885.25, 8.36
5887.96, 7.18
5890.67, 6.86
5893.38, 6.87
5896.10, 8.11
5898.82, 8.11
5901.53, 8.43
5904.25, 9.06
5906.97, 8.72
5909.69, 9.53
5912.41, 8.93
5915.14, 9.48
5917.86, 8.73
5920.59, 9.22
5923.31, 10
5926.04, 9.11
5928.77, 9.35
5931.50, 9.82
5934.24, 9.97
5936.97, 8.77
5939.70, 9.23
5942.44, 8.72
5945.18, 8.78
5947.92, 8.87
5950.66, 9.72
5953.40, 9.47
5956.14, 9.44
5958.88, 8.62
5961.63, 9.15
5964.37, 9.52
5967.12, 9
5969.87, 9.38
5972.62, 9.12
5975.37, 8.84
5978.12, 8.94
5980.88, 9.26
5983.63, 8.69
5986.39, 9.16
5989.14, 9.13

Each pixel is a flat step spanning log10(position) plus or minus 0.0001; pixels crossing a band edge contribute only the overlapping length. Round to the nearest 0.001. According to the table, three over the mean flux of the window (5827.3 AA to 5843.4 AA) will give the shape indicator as 0.314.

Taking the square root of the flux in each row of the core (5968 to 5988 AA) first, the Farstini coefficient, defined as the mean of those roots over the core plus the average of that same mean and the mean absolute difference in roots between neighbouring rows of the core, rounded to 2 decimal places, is 4.54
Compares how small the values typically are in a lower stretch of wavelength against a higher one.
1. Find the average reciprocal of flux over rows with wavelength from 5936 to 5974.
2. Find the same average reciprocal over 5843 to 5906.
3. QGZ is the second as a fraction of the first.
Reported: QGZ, 1.04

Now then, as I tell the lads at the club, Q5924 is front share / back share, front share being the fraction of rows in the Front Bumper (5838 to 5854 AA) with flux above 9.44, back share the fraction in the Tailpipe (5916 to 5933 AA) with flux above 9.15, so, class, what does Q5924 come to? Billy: 0.75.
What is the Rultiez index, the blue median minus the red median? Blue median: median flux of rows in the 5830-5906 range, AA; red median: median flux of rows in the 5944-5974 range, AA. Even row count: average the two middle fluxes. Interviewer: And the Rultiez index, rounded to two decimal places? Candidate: 0.09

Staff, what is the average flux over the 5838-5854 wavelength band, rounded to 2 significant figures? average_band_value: 9.6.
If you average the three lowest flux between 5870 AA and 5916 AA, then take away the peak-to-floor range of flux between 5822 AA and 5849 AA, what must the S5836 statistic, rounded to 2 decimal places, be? 5.78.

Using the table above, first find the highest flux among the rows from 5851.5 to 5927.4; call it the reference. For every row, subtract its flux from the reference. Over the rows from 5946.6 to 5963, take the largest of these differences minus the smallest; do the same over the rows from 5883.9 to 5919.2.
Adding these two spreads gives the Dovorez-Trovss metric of 3.8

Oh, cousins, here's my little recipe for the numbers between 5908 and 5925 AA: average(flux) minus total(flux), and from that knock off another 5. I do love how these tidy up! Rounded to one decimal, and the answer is -51.6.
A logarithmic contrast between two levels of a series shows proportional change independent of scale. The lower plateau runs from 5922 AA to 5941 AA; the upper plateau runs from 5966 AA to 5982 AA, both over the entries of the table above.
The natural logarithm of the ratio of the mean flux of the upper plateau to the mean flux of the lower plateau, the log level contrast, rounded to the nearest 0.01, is -0.04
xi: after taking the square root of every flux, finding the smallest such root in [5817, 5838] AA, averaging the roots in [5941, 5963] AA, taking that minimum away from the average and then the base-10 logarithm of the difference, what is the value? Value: -1.5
